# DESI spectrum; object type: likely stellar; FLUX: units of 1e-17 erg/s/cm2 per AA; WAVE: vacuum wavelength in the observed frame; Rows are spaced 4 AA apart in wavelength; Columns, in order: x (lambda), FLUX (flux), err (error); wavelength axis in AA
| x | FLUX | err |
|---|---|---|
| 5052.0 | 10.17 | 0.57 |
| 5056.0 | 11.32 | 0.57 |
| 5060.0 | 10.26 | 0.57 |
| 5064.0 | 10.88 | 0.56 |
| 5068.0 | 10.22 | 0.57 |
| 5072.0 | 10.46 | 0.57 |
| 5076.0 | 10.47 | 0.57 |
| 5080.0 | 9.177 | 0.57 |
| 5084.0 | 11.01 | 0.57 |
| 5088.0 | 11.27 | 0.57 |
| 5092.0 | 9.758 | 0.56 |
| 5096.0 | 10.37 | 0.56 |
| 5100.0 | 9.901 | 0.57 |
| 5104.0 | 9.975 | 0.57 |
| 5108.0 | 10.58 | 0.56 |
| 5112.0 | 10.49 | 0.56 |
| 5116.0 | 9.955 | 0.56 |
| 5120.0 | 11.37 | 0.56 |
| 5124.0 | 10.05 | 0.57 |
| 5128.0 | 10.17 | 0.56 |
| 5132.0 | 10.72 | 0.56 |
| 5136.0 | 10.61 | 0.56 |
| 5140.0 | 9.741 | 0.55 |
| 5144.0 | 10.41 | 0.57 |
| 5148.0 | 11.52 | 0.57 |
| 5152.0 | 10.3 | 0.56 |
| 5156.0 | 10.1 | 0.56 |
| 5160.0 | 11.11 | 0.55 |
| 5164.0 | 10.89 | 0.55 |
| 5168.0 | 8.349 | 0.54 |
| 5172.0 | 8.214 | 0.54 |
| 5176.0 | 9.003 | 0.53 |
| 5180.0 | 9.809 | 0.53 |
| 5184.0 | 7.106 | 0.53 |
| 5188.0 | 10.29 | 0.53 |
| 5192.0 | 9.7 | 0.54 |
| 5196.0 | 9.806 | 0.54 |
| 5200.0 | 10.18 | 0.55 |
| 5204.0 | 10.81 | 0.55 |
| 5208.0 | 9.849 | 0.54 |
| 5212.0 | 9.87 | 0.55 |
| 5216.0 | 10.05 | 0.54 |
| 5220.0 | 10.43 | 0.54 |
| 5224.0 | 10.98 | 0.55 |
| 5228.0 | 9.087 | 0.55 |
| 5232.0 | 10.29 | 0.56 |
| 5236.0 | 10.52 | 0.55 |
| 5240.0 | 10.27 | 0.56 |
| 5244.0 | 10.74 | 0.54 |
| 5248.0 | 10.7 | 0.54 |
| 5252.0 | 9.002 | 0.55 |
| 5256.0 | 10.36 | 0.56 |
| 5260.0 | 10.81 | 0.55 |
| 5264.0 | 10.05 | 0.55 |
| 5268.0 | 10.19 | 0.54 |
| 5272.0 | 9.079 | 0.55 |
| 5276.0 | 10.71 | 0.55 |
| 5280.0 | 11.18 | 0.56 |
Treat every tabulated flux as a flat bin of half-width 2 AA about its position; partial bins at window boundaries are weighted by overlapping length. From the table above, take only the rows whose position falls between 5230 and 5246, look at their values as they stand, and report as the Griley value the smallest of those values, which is 10.27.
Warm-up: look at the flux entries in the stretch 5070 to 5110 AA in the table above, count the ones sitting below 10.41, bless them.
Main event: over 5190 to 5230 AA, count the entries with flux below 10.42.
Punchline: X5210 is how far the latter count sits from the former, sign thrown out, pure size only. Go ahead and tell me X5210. 2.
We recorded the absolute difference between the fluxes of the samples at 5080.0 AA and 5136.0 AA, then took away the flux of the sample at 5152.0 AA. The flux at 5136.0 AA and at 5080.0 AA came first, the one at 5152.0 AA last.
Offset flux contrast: -8.87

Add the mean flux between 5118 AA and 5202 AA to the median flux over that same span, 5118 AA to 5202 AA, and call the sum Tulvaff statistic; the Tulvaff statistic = 20.1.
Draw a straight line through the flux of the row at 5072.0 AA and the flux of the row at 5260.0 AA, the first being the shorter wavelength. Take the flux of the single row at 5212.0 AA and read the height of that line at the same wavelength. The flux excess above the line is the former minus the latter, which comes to -0.9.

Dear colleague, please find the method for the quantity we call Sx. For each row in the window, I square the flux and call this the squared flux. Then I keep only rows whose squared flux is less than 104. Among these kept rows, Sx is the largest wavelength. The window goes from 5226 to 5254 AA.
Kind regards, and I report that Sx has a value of 5252.0 AA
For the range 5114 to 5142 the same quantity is 5140.0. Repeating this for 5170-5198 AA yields 5196.0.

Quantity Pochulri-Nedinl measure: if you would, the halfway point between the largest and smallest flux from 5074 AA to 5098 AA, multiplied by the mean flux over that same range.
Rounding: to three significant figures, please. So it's 106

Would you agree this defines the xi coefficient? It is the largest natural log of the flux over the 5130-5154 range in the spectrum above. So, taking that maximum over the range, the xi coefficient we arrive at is 2.44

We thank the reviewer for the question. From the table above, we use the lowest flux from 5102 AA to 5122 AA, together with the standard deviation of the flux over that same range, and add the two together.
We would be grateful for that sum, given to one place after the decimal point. 10.5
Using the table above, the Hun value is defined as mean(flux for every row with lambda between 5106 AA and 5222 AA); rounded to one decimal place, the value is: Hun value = 10.1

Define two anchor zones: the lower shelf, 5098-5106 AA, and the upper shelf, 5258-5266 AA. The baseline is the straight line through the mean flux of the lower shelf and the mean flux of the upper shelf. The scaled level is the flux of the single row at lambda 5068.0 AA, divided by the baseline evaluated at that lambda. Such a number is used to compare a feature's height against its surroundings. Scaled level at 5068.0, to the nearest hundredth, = 1.04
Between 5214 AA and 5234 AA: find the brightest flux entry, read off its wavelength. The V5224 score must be 5224.0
